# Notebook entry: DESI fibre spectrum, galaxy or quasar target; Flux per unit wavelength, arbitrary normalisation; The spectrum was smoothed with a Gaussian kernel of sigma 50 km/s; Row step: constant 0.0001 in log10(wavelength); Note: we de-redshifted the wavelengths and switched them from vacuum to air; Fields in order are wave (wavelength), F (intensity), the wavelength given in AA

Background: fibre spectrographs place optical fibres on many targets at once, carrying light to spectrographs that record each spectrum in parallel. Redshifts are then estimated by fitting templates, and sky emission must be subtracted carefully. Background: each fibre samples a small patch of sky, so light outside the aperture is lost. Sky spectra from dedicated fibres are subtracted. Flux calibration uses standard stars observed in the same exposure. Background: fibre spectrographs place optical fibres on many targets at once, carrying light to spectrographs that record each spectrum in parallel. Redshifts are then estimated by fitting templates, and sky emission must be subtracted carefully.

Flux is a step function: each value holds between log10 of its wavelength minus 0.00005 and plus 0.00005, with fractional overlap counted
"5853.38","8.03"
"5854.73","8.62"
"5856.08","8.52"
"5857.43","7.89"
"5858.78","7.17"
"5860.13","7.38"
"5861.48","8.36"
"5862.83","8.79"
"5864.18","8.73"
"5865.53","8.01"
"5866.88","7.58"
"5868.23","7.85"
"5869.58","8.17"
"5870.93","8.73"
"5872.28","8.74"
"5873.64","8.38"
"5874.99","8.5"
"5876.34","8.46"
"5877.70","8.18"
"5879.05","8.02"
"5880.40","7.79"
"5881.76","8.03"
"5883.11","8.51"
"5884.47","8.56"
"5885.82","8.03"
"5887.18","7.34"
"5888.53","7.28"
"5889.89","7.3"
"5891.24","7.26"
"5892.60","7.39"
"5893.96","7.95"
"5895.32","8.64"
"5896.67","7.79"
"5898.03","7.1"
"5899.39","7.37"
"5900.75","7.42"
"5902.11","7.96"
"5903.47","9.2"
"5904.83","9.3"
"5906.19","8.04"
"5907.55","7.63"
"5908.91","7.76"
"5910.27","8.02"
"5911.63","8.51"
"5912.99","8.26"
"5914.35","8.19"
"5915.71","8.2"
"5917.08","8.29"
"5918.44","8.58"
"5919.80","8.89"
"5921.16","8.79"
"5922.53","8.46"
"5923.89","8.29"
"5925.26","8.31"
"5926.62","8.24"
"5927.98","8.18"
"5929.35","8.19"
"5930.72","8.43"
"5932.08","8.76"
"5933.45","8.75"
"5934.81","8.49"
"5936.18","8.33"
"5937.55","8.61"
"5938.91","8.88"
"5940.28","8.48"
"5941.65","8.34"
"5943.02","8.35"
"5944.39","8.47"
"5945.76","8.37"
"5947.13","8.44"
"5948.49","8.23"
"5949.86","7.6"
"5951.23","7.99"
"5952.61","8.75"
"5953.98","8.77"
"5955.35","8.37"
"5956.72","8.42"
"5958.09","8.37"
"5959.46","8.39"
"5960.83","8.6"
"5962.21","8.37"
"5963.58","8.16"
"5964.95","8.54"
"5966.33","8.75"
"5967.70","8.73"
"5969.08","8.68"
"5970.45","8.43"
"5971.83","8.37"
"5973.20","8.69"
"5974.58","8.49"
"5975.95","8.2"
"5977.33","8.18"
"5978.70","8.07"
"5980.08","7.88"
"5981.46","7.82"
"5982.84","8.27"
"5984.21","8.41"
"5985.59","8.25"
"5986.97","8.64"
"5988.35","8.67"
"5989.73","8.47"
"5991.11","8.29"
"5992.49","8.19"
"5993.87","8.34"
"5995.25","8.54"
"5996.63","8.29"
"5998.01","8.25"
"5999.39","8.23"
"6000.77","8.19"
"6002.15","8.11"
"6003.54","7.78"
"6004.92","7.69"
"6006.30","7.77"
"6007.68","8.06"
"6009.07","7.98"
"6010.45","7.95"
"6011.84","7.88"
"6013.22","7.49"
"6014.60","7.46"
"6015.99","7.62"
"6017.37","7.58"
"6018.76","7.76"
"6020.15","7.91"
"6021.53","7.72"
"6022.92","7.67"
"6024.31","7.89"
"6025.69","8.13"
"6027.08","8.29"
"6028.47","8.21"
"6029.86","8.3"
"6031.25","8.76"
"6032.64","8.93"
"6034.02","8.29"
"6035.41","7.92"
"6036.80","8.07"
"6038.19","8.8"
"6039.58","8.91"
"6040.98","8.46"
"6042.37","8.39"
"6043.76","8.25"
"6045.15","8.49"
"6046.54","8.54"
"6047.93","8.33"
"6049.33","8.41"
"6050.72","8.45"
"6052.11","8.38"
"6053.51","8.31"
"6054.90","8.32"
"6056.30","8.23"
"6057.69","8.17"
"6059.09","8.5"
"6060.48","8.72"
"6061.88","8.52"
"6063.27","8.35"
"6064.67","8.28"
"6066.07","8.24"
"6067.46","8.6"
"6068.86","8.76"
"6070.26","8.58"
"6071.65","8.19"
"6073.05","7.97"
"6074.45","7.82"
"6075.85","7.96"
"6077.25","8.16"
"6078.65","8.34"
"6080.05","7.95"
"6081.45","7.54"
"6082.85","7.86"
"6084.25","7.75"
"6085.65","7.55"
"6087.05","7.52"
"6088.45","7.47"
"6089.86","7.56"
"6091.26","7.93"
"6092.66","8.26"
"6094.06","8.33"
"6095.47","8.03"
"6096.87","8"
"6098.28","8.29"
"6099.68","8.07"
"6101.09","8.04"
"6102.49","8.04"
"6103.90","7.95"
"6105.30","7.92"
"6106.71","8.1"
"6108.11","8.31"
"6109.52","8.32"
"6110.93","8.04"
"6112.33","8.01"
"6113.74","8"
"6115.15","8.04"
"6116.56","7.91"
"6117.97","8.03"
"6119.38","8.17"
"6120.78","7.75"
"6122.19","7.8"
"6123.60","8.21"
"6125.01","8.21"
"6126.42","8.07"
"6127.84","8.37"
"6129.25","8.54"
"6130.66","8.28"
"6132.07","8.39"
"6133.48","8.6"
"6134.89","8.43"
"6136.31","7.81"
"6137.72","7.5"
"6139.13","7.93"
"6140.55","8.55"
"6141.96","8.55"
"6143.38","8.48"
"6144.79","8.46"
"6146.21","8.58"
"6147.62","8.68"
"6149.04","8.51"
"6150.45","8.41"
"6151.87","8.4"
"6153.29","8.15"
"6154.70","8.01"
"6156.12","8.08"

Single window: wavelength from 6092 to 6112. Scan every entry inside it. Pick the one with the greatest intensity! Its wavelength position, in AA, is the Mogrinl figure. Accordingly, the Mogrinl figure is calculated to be 6094.06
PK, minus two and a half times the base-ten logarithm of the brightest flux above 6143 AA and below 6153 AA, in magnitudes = -2.35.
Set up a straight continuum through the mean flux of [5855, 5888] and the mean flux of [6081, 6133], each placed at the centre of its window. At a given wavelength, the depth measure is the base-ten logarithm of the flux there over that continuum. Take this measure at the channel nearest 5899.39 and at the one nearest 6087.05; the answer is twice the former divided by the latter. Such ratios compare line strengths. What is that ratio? 3.0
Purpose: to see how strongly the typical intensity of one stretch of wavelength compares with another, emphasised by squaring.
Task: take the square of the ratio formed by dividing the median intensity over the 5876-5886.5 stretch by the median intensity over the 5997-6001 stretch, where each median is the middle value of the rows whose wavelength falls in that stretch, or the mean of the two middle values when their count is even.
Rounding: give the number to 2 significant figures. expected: 0.97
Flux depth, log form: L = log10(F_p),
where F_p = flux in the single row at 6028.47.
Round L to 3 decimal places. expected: 0.914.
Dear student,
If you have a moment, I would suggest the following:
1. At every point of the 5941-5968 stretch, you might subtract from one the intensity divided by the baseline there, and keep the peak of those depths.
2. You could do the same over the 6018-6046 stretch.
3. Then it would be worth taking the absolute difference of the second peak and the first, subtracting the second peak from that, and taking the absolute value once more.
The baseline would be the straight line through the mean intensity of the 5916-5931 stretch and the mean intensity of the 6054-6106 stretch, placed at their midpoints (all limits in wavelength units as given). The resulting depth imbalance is 0.042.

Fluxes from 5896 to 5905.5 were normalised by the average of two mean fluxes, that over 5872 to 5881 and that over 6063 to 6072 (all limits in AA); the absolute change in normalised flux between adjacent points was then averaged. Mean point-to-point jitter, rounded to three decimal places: 0.058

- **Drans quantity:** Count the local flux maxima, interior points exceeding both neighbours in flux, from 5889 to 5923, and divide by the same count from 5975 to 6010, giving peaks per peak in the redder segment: 1.0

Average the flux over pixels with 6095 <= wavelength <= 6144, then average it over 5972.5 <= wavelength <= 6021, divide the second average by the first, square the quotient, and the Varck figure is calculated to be 0.991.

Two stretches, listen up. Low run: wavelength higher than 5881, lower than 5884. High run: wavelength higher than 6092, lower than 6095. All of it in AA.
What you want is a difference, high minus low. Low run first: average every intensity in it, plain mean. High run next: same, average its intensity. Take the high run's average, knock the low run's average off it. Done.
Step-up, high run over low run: 0.0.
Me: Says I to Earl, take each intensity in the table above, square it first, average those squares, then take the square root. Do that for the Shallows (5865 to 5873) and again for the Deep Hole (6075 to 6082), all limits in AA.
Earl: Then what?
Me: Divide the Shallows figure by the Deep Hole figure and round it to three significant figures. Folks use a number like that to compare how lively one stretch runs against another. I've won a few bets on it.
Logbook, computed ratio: 1.02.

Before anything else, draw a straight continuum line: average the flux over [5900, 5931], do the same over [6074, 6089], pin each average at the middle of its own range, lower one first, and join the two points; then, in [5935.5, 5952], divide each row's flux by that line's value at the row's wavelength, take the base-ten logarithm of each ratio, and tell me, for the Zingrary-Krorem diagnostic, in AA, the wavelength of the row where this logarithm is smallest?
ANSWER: 5949.86 AA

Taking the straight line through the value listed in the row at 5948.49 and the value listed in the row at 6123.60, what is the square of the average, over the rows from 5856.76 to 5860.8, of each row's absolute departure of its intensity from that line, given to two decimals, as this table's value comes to 0.58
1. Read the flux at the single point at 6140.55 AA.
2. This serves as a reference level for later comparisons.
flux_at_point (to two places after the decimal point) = 8.55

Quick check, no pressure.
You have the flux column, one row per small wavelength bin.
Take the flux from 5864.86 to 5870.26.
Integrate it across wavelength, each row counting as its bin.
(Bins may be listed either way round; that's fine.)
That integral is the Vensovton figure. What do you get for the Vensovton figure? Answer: 42.7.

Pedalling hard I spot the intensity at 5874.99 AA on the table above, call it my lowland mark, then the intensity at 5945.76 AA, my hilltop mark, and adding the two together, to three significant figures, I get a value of 16.9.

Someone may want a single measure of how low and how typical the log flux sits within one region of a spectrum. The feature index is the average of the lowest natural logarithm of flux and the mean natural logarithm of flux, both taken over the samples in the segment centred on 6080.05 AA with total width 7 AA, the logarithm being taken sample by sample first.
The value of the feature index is 2.05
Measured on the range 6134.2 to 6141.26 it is 2.05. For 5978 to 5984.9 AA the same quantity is 2.07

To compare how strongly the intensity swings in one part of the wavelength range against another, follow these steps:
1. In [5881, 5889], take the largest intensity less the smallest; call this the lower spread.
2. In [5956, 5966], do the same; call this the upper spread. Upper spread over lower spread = 0.34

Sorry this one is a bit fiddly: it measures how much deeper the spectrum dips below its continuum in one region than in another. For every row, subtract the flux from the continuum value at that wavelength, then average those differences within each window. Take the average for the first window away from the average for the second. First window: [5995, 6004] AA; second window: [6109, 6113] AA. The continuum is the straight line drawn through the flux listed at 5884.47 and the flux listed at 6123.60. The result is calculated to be -0.09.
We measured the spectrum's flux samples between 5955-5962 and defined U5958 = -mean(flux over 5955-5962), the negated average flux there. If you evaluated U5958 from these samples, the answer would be -8.43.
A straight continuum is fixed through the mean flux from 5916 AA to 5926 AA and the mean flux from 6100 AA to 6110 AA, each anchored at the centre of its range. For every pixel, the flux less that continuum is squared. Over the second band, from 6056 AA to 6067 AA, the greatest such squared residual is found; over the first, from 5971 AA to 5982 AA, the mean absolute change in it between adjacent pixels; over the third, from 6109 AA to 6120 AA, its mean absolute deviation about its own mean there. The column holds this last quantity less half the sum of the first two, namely -0.16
